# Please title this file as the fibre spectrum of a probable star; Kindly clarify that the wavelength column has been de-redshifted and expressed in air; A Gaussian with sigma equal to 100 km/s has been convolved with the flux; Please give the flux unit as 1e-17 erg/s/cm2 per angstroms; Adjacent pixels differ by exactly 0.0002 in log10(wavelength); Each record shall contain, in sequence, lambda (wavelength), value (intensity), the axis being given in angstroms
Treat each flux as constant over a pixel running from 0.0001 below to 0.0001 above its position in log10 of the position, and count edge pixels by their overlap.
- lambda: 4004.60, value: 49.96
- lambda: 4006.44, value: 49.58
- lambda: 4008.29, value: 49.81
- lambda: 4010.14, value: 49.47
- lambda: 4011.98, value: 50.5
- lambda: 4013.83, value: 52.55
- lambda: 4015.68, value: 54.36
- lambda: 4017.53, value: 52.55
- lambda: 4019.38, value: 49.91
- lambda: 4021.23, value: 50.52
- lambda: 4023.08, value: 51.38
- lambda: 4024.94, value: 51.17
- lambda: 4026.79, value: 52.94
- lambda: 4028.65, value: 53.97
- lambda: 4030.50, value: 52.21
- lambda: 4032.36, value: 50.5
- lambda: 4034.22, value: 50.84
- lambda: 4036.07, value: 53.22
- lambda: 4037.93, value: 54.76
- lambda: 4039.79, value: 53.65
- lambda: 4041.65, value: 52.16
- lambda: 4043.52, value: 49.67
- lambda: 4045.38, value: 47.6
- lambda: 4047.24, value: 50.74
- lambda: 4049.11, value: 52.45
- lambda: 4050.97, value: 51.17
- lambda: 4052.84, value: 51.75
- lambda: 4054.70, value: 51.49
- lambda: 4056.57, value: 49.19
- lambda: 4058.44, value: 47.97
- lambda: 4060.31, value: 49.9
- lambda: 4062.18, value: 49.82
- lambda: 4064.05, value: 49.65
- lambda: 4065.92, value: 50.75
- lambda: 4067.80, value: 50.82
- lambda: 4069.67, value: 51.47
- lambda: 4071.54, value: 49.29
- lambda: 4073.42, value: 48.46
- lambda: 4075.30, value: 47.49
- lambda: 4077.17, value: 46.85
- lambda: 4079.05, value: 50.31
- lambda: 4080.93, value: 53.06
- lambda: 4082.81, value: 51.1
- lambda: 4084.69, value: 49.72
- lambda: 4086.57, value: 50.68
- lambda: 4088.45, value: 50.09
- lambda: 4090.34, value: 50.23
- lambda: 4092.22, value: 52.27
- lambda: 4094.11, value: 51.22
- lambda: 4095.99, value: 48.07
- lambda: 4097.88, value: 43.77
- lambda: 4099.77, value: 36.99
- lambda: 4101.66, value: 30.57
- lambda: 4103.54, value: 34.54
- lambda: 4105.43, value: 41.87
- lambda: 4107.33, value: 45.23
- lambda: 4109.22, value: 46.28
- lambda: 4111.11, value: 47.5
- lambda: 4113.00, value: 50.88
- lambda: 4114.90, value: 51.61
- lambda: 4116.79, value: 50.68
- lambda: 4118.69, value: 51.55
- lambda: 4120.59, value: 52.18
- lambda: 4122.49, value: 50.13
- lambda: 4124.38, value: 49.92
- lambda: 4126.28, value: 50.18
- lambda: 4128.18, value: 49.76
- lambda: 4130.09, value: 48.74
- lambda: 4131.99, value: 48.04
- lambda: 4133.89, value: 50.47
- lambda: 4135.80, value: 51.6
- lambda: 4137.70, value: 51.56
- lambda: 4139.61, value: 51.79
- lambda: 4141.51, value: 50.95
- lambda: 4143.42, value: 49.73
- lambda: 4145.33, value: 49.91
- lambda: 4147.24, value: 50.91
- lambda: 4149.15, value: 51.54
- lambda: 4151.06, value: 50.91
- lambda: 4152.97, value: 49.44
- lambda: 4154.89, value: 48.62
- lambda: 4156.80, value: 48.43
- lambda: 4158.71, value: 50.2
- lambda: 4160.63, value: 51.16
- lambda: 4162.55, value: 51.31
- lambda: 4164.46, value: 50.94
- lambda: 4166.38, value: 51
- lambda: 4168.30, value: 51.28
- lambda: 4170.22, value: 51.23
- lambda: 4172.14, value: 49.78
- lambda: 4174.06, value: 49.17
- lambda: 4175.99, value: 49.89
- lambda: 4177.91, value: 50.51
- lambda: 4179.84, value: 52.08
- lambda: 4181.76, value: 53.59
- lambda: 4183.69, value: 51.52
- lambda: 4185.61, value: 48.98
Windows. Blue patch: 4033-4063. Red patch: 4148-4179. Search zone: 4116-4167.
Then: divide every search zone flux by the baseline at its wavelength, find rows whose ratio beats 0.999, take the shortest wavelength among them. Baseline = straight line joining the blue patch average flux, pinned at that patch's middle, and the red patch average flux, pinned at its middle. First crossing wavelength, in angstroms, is 4116.79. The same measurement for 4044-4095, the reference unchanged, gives 4049.11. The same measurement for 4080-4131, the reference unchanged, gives 4080.93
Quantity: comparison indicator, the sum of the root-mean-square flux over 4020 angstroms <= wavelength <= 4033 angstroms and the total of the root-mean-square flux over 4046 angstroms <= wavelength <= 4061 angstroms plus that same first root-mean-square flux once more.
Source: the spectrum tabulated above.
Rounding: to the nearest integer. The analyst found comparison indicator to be 154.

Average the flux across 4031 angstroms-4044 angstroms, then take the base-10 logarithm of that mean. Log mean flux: 1.72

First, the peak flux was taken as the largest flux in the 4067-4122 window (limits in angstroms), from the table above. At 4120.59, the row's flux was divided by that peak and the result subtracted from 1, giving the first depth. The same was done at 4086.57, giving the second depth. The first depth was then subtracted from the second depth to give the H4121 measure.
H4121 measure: 0.028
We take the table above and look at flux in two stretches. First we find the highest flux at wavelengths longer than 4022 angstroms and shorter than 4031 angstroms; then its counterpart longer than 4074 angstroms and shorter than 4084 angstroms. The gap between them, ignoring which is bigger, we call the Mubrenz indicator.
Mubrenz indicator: 1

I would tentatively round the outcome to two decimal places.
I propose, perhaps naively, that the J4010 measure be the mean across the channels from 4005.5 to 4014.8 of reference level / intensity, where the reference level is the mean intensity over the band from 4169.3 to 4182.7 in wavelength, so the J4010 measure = 1.01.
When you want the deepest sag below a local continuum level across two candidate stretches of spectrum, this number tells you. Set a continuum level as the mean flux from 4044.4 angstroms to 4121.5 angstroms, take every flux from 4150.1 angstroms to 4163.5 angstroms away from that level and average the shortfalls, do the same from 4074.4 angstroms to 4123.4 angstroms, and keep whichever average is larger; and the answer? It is 1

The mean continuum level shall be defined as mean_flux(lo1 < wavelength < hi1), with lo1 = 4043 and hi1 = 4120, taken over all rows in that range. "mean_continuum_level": 48.4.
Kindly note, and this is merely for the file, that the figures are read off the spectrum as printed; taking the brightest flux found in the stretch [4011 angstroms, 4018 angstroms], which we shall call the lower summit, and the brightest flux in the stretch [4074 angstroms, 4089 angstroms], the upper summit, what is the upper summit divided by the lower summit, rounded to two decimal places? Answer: 0.98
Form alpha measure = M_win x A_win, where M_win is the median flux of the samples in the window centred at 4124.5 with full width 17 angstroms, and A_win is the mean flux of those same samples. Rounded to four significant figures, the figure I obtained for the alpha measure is 2513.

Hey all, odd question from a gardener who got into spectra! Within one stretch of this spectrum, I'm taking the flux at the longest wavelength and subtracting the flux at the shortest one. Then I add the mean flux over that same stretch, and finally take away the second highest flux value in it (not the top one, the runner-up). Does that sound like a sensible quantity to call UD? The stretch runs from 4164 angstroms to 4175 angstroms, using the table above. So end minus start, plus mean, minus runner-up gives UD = -2.4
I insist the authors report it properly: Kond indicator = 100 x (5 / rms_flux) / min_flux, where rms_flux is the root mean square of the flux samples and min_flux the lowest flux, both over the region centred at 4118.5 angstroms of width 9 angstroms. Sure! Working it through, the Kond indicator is 0.195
